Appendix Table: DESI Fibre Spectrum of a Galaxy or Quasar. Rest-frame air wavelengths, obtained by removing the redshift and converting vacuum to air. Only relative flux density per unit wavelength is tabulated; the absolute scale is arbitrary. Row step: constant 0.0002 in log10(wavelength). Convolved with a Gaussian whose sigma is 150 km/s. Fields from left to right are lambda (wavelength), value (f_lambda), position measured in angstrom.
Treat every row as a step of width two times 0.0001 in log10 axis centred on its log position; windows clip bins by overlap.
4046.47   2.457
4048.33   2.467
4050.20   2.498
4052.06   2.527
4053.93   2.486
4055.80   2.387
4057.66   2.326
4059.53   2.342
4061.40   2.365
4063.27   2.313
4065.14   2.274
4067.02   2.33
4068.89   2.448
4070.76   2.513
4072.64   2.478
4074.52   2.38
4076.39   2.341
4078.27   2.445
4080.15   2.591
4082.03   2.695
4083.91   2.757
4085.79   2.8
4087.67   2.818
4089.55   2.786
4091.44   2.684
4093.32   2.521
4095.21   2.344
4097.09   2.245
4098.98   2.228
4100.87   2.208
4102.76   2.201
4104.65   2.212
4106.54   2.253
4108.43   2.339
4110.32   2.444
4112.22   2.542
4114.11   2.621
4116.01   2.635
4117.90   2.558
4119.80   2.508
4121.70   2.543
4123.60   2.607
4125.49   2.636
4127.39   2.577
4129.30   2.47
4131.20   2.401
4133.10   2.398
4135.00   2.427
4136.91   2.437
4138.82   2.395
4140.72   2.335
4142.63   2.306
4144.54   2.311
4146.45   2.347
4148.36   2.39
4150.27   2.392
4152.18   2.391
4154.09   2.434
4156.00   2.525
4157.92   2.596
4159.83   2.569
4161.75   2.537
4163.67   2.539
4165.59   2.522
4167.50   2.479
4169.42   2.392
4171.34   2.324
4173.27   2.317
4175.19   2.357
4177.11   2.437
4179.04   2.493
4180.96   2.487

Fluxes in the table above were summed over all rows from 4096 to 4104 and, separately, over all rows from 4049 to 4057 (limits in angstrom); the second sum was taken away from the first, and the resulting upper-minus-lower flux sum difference -1.0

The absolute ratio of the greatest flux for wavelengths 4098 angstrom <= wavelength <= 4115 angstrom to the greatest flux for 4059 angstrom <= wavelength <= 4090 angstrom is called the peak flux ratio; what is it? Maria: 0.93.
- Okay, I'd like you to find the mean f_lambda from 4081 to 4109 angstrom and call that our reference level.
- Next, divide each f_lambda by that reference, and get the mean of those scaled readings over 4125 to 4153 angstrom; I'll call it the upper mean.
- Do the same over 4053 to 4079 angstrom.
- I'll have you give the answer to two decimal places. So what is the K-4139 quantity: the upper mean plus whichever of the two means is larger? 1.95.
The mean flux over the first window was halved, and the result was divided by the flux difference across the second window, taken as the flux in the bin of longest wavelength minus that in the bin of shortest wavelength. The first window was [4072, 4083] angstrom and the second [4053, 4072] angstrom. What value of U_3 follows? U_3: 46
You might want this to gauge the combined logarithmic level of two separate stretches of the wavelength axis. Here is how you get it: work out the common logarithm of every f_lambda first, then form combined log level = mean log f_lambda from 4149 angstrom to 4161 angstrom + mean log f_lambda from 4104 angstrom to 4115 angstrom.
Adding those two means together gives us 0.775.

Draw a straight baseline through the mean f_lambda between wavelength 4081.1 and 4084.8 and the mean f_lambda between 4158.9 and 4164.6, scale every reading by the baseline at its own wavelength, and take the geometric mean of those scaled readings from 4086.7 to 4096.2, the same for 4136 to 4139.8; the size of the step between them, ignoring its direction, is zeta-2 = 0.041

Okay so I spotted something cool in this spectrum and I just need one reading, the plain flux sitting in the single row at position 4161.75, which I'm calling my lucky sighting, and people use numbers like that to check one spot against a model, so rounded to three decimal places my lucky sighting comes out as 2.537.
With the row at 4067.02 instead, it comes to 2.330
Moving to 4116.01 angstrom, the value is 2.635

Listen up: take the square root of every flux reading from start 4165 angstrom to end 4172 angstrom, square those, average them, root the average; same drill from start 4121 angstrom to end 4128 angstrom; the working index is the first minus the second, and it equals -0.051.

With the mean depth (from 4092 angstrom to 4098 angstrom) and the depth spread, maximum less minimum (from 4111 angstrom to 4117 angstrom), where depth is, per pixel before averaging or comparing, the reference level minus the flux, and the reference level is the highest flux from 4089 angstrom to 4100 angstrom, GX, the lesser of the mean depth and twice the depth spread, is 0.19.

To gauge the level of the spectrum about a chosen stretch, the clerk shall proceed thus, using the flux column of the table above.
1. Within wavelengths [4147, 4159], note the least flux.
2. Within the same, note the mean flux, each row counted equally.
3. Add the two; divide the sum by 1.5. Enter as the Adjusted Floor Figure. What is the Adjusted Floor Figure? 3.23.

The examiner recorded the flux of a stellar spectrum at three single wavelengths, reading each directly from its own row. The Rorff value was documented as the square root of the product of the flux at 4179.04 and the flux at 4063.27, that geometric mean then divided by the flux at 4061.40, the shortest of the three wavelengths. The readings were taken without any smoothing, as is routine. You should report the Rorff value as 1.02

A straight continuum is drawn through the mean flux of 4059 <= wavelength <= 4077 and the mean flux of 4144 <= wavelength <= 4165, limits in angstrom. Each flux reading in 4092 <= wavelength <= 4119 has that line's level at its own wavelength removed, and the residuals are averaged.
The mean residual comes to -0.03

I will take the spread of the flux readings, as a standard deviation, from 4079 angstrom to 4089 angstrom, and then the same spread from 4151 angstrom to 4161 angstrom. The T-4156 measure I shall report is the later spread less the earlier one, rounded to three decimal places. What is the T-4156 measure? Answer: -0.004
